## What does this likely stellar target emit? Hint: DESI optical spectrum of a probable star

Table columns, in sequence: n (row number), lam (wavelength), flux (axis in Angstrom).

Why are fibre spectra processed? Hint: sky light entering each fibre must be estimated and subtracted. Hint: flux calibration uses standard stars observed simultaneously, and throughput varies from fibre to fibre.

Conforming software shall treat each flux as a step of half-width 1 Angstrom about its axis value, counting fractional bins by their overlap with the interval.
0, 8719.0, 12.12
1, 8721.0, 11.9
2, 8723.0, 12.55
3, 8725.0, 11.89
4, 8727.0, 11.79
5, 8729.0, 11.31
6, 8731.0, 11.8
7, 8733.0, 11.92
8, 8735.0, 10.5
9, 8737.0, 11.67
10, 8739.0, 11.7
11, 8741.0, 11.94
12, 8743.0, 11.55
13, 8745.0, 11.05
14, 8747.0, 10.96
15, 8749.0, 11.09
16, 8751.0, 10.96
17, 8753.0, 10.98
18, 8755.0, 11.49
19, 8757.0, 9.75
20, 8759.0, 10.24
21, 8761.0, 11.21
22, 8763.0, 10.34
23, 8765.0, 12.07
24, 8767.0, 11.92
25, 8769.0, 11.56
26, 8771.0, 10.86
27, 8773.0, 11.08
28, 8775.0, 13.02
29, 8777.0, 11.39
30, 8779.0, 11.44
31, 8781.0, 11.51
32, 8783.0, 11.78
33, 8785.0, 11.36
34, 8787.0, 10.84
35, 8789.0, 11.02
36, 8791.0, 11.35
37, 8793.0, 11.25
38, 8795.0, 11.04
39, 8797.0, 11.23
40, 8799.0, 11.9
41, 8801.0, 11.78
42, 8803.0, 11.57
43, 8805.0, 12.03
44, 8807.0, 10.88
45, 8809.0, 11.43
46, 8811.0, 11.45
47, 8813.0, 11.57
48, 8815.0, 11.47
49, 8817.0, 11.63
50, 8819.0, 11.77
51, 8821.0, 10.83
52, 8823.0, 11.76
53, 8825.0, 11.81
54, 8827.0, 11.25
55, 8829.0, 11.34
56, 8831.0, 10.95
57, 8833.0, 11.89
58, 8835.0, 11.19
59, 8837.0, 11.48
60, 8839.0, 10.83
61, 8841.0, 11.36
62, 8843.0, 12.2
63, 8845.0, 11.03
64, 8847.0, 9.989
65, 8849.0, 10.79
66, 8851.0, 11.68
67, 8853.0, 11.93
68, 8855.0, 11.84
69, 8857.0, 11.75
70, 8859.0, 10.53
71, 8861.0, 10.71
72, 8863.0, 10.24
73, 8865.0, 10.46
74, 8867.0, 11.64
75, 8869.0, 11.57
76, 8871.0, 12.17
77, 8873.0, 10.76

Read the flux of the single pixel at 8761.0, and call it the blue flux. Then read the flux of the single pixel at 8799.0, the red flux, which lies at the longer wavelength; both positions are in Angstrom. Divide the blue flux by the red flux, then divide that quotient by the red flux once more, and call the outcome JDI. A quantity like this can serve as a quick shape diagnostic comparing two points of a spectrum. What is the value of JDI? 0.0792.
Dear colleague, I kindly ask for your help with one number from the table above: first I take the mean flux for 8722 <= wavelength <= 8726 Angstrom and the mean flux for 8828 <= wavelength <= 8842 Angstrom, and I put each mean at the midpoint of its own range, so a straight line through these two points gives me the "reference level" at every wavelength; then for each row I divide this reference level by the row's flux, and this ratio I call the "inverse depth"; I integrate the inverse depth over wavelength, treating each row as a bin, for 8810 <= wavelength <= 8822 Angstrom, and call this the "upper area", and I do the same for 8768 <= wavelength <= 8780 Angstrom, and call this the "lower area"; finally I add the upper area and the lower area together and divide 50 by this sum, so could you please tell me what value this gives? 2.06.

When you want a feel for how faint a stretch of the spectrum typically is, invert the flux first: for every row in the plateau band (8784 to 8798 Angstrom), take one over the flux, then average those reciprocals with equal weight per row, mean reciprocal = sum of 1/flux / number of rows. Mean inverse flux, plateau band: 0.090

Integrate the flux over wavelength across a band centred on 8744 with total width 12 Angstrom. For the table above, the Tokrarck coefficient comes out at 137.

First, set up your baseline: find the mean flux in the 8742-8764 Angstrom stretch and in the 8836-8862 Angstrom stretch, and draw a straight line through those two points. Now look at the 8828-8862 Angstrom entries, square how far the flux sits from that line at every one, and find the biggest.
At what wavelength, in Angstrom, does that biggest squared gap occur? 8847.0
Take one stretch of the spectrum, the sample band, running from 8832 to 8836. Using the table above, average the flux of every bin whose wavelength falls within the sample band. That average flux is 11.5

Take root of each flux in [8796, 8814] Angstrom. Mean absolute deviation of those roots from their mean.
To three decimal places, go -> 0.038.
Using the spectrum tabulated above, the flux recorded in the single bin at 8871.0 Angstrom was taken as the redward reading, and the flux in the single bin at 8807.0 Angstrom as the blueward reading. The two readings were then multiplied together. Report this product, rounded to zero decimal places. 132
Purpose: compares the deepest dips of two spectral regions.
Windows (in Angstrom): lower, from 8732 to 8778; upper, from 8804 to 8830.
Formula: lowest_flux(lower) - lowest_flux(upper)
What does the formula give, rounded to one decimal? -1.1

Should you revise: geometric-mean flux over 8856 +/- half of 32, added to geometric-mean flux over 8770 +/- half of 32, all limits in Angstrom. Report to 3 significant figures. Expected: 22.5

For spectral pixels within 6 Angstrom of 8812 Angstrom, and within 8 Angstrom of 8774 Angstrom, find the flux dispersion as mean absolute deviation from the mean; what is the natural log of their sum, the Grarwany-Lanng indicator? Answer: -0.49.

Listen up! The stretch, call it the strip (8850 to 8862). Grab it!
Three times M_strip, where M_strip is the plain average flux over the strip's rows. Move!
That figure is 34.2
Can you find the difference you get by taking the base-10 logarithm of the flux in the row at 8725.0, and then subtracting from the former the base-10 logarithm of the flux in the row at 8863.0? 0.065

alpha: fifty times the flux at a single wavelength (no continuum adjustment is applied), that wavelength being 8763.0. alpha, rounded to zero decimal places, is 517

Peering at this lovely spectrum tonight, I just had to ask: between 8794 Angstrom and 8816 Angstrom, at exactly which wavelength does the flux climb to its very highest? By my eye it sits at 8805.0 Angstrom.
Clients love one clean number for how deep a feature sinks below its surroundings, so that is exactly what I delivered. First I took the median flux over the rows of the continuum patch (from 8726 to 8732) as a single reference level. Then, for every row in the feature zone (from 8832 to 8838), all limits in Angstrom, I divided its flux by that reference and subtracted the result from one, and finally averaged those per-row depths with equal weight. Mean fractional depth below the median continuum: 0.023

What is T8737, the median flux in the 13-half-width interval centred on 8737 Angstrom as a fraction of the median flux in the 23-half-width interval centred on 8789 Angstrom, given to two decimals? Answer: 1.02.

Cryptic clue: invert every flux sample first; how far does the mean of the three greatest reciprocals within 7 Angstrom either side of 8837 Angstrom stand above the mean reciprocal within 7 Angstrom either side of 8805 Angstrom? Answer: 0.005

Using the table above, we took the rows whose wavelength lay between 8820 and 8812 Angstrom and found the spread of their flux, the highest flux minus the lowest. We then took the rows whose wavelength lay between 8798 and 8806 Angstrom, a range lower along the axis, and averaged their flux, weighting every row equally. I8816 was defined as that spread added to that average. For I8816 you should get 12.1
